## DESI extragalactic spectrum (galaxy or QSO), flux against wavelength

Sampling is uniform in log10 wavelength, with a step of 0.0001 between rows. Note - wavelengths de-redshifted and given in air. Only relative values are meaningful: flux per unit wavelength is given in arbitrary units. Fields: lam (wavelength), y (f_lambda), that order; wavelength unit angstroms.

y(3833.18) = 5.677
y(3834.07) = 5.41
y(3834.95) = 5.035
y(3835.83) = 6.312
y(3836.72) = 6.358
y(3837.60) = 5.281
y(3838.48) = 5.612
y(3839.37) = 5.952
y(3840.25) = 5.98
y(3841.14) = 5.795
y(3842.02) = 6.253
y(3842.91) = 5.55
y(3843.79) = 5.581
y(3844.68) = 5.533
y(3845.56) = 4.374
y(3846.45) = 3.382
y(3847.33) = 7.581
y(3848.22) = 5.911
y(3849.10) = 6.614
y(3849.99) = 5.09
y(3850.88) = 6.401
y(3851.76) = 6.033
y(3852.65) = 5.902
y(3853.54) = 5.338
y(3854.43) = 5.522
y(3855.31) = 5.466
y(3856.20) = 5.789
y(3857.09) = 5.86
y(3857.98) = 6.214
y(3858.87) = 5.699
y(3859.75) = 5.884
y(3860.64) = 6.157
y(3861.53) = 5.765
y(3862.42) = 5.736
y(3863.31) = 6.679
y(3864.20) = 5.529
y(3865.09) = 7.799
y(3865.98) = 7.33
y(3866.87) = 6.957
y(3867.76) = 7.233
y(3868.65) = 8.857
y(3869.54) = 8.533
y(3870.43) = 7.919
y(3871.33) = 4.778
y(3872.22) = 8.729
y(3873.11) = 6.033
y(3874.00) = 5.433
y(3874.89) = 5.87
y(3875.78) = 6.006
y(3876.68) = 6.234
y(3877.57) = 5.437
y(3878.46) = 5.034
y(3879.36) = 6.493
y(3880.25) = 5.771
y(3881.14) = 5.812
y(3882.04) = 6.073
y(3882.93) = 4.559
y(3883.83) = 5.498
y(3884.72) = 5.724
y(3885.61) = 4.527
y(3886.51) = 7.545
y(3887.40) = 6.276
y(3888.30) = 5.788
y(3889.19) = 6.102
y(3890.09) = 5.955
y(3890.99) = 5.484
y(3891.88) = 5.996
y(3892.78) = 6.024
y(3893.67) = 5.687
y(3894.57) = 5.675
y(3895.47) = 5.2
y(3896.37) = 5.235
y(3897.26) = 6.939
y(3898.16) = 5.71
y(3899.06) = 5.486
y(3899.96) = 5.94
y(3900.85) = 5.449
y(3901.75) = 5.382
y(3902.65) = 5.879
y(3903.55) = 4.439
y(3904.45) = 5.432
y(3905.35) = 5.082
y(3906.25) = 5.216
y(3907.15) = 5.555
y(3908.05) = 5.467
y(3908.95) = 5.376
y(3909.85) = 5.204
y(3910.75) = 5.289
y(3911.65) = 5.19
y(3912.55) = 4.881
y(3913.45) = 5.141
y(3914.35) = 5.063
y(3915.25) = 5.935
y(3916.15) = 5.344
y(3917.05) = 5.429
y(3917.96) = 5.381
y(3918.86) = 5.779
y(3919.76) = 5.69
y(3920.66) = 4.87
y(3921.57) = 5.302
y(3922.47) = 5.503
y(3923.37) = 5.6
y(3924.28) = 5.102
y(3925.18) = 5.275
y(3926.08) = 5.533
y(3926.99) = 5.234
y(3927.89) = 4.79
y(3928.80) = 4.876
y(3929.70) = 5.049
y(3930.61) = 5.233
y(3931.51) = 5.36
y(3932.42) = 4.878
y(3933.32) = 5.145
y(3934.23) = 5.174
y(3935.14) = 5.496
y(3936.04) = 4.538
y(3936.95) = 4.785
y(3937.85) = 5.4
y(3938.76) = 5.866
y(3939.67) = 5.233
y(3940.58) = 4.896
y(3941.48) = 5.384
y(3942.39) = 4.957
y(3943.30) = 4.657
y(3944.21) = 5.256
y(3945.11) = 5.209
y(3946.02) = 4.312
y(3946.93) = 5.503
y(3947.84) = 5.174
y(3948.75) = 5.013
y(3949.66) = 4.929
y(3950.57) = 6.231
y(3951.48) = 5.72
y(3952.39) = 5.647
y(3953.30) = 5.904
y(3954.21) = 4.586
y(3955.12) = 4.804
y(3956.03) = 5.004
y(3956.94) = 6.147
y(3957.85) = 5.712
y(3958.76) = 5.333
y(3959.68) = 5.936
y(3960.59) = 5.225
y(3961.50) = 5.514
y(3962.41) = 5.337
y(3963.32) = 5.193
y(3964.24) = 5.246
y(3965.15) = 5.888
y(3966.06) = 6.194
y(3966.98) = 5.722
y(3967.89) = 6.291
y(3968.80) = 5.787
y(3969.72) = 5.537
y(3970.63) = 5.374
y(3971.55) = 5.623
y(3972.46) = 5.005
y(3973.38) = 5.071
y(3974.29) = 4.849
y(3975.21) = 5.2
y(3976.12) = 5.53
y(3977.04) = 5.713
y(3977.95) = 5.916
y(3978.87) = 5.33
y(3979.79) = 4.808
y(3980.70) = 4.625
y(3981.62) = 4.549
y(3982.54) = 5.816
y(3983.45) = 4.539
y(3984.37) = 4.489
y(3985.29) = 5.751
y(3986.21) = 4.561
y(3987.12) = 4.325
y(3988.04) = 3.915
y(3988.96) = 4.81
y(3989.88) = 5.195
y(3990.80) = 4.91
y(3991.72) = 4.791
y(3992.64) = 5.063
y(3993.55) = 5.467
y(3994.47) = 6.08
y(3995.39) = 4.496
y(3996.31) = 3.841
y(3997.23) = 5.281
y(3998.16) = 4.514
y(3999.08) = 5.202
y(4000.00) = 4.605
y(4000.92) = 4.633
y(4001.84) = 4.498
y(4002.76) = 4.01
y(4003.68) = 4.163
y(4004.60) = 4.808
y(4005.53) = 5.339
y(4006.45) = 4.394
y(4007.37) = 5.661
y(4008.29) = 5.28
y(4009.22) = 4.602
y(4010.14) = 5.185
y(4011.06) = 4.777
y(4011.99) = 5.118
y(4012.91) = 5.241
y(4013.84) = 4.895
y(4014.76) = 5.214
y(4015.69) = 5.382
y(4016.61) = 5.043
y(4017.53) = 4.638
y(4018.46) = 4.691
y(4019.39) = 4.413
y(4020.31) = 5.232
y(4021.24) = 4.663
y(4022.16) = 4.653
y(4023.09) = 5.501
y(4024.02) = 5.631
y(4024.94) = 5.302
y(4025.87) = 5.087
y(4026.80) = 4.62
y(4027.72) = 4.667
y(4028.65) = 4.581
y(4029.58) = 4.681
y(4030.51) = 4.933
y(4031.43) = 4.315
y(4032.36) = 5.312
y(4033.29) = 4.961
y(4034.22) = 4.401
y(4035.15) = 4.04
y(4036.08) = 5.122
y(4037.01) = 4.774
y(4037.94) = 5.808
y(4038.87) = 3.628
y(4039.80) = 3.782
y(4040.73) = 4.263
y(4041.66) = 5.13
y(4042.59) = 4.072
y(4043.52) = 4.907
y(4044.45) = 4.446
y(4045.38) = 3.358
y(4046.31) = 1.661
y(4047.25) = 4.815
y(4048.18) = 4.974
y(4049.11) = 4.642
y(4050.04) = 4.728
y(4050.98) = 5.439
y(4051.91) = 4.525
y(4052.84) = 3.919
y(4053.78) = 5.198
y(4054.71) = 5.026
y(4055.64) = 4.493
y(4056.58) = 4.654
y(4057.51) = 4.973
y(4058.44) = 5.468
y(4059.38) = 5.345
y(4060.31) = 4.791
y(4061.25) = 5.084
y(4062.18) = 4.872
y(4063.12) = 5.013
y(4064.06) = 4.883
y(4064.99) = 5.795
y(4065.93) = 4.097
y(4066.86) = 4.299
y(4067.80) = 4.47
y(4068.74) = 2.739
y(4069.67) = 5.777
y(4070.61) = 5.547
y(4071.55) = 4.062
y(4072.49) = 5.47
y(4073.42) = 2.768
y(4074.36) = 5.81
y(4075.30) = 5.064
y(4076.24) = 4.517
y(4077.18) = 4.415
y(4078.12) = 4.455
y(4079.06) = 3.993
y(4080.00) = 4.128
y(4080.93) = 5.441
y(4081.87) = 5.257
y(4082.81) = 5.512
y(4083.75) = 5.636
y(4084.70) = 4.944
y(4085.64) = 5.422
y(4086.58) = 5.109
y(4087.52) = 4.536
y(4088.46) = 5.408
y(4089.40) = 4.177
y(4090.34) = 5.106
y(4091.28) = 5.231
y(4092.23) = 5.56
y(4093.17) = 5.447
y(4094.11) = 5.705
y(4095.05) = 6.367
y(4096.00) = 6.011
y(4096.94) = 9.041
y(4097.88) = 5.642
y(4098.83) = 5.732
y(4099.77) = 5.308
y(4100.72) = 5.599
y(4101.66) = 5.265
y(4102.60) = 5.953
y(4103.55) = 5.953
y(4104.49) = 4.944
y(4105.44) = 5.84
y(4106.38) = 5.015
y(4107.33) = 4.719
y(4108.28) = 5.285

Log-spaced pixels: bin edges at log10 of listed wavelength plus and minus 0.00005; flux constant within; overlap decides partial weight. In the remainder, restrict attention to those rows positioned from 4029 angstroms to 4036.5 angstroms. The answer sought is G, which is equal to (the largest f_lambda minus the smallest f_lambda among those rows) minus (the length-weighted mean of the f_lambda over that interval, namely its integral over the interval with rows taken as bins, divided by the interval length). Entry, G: -3.4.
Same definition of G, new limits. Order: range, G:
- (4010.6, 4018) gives -4.3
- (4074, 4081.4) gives -2.9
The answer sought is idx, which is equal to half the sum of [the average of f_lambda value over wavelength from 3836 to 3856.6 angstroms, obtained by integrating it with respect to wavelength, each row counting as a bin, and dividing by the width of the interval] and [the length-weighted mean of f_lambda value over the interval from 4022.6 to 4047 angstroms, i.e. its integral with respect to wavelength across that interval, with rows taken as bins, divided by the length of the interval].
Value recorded 5.1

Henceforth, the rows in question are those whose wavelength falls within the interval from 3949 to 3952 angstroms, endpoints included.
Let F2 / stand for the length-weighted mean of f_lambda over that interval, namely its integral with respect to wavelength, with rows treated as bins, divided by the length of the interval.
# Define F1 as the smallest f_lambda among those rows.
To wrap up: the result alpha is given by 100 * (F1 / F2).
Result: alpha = 88.3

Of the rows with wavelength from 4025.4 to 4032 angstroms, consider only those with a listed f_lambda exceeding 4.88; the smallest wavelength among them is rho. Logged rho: 4025.87 angstroms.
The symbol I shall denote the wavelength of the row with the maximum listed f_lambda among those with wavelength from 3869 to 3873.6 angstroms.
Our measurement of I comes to 3872.22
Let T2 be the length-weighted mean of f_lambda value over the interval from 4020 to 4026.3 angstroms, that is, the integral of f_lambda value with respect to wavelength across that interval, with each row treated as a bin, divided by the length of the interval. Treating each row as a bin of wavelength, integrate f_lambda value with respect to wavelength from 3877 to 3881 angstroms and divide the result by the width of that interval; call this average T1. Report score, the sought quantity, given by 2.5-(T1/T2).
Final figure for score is 1.4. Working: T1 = 5.7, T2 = 5.15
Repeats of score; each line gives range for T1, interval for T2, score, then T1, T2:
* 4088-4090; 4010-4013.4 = 1.5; 4.8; 5.06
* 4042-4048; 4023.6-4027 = 1.7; 4.0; 5.20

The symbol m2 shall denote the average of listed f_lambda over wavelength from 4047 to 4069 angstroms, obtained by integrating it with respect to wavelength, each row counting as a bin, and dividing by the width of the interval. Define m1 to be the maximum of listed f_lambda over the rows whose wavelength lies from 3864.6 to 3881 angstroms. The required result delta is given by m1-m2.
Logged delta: 4.08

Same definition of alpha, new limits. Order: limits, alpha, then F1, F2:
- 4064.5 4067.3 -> 86.2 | 4.097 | 4.75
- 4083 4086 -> 92.7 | 4.944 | 5.33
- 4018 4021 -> 92.6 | 4.413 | 4.77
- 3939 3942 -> 93.9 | 4.896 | 5.21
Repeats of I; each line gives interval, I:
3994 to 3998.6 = 3994.47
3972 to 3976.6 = 3976.12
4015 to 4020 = 4015.69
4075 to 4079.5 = 4075.30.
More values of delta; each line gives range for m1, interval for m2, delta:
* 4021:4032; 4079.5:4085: 0.48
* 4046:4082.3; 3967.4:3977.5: 0.35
